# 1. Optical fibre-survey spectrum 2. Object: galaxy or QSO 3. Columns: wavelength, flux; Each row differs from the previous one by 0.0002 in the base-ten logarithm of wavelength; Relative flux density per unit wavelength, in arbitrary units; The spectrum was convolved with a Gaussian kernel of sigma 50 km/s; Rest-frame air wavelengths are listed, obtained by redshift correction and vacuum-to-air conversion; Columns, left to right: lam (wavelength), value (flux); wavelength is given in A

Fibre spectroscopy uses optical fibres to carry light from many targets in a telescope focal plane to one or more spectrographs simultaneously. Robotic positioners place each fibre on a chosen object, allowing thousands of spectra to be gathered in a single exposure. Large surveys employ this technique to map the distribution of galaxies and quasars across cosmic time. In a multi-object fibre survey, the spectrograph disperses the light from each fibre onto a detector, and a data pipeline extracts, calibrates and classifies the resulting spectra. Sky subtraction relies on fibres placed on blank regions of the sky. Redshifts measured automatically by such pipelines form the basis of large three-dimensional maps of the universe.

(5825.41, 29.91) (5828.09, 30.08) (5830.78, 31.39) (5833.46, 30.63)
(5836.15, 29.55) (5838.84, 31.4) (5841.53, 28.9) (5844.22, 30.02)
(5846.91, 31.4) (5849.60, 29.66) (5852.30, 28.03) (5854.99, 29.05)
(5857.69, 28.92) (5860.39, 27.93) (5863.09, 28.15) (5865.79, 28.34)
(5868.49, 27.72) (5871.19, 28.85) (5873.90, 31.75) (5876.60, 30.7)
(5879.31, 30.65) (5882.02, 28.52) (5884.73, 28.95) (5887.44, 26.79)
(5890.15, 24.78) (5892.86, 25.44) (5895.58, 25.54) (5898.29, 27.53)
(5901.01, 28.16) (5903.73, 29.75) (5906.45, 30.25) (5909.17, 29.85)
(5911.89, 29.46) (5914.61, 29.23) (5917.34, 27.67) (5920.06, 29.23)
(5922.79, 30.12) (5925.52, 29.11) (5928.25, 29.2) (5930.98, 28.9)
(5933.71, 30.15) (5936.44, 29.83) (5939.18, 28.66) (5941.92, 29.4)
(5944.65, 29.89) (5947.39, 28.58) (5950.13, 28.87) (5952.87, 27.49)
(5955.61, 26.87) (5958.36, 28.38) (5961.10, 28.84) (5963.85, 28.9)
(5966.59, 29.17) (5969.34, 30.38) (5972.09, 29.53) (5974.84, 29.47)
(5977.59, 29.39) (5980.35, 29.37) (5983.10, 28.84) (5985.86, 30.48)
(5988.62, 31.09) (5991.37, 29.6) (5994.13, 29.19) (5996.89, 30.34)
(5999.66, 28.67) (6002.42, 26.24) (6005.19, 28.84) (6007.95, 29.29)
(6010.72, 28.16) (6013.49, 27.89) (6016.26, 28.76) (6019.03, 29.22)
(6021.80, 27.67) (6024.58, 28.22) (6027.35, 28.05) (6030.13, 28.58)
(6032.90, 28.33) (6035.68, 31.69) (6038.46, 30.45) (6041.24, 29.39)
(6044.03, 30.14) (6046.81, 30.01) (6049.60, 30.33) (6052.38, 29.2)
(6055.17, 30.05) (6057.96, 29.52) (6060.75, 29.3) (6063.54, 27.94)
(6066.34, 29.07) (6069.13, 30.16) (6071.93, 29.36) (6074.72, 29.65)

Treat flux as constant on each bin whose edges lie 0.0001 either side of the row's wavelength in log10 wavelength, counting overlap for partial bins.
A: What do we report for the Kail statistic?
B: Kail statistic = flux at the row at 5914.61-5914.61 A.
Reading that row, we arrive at 29.23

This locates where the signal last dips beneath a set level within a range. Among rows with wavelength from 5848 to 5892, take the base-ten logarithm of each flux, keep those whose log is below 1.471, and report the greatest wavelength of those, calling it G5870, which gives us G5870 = 5890.15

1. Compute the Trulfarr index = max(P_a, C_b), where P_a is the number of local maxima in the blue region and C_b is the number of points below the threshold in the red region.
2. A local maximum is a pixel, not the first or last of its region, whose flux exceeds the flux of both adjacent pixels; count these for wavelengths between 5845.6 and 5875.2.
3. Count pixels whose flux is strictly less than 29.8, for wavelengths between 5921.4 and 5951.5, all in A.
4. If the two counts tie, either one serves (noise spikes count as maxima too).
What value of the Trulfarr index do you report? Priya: 7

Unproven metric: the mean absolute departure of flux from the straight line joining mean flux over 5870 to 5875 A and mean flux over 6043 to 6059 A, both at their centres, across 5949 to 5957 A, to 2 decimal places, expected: 2.37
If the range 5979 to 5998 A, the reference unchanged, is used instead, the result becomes 0.71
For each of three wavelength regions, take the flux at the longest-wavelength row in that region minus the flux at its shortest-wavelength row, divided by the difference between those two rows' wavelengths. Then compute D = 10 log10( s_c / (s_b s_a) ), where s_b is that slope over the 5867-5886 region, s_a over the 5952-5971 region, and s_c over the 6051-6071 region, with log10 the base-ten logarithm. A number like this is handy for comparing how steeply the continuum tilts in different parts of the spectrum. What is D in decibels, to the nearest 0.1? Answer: 6.3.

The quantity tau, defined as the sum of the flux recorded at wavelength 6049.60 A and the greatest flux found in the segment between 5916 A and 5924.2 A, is 60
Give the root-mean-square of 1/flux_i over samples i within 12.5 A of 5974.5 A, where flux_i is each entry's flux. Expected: 0.0339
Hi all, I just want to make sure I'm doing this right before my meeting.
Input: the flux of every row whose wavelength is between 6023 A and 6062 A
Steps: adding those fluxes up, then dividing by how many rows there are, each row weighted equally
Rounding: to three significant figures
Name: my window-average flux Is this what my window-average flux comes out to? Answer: 29.5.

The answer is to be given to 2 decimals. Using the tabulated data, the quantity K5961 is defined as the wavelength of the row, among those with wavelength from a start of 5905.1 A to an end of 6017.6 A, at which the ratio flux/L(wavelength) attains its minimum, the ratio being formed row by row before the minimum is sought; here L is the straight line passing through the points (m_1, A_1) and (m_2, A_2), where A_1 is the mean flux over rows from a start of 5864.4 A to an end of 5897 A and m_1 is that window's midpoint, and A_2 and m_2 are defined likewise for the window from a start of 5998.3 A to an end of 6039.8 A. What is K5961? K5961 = 6002.42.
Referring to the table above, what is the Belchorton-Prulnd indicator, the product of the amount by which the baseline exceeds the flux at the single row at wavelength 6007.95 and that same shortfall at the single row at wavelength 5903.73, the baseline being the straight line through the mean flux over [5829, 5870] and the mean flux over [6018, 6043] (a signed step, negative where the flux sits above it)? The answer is 0.1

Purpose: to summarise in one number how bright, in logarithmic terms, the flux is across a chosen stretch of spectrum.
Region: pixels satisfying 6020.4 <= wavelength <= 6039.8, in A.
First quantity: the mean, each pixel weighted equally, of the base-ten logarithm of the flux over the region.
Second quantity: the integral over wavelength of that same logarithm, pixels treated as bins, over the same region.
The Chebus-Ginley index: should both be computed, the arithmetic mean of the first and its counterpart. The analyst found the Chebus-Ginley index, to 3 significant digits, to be 14.9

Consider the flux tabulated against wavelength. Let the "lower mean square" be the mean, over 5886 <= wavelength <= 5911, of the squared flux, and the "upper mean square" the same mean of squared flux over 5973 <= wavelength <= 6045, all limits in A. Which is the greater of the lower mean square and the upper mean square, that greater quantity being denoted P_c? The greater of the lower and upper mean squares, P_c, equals 850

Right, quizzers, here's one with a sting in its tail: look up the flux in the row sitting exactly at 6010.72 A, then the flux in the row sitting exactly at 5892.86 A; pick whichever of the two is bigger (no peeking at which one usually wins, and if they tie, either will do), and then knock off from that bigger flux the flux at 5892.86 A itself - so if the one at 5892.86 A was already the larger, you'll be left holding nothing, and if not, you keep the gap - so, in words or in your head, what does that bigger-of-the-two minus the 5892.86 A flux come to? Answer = 2.7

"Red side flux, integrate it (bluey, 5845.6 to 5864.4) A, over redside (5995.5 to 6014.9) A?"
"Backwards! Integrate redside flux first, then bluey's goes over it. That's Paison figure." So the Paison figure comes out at 0.99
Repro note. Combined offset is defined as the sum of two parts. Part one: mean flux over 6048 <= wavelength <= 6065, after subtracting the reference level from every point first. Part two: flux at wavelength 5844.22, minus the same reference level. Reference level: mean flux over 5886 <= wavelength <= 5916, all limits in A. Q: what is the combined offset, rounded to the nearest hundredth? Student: 3.63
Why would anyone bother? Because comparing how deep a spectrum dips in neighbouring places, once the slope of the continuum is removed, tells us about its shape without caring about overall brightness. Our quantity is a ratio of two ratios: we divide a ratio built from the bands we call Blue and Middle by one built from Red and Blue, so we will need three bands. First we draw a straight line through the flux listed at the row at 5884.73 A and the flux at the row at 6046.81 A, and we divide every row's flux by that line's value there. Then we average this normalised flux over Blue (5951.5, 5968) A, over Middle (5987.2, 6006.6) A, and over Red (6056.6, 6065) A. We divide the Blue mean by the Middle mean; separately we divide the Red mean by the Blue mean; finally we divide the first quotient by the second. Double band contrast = 0.98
